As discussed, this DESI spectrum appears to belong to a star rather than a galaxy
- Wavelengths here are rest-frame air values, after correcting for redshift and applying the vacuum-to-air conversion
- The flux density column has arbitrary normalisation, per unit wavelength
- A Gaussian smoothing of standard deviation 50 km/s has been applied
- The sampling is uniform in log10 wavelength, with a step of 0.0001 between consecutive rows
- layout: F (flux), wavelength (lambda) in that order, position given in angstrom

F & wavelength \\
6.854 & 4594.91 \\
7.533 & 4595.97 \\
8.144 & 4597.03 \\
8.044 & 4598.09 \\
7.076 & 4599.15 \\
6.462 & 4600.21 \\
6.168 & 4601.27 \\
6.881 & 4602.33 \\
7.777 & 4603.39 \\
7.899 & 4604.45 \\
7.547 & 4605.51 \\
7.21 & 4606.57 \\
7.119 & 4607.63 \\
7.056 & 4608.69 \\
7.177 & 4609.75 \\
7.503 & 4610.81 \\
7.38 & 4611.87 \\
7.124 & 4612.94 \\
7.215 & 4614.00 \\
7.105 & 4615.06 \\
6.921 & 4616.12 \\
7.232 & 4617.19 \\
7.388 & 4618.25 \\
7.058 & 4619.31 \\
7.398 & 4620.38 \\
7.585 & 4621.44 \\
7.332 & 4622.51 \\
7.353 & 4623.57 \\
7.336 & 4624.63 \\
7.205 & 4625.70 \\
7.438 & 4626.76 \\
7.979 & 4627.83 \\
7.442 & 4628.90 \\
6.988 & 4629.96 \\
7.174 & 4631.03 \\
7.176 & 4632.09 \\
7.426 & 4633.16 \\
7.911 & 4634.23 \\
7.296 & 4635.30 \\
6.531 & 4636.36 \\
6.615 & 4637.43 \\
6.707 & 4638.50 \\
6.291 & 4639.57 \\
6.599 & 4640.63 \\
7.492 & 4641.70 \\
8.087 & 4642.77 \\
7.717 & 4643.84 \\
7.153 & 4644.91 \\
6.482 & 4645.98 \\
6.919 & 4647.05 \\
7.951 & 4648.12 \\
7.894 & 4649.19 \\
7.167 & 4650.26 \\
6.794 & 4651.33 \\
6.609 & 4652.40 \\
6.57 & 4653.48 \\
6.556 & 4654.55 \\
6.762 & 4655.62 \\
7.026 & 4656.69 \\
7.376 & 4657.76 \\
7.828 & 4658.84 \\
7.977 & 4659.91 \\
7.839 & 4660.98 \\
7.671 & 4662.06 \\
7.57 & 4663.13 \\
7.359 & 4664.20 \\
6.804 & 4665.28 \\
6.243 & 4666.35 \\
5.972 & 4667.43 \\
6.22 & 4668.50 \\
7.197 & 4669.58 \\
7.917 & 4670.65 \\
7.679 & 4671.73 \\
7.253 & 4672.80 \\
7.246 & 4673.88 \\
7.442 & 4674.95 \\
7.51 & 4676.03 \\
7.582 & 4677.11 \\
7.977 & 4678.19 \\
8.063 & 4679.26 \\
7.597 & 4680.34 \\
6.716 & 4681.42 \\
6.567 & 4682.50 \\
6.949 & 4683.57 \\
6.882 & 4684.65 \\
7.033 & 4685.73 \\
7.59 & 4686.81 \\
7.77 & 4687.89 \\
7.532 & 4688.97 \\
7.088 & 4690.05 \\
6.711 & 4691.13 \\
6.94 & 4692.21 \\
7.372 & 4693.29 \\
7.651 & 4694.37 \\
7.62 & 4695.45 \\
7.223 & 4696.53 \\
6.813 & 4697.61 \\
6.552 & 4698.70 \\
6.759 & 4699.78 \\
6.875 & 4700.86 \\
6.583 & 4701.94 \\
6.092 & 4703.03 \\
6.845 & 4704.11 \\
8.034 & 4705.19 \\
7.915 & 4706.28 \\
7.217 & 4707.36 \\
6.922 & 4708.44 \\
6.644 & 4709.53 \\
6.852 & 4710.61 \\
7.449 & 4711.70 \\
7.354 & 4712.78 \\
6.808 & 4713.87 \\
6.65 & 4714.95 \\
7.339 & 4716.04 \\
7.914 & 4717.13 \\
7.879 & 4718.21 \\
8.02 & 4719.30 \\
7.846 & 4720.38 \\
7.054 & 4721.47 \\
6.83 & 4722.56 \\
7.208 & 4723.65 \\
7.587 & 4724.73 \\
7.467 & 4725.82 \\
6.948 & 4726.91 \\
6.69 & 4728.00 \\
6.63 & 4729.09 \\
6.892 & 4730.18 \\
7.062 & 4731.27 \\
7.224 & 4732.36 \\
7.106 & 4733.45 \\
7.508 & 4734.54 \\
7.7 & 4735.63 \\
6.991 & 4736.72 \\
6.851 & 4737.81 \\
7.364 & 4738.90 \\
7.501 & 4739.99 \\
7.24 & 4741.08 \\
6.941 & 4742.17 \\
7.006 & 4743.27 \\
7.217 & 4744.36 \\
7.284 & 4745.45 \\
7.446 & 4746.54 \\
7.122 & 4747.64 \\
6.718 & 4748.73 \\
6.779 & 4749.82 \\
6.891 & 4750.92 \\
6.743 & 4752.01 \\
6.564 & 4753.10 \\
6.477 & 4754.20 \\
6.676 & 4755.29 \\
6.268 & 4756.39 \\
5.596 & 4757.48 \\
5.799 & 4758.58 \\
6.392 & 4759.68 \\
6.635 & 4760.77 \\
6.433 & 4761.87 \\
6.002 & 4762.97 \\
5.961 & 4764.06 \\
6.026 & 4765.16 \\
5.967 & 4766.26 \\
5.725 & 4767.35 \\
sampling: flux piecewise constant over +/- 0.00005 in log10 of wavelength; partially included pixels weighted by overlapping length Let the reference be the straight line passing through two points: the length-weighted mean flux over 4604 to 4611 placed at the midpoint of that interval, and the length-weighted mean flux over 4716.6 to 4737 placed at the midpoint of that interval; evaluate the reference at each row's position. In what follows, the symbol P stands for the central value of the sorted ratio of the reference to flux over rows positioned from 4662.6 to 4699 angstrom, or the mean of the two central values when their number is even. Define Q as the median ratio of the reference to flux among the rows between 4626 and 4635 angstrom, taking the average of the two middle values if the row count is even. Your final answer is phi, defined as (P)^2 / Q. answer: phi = 1.03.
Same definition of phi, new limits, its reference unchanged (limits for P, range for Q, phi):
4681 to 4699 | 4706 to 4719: 1.08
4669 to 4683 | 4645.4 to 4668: 0.91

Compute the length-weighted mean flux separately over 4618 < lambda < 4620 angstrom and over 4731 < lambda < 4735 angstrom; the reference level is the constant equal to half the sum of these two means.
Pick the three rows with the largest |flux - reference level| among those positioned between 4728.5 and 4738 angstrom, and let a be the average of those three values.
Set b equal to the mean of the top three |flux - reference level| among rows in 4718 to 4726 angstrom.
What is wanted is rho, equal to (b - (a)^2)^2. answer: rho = 0.221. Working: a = 0.48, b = 0.70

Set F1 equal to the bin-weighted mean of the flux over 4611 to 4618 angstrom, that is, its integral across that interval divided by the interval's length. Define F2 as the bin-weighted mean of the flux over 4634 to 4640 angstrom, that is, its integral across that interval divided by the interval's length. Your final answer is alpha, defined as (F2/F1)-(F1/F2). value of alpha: -0.10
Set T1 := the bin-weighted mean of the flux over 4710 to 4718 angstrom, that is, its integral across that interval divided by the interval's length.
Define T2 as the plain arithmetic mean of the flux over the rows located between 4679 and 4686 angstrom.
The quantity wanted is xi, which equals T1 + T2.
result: 14.3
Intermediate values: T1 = 7.22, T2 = 7.1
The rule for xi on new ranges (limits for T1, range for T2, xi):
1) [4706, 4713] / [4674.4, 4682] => 14.7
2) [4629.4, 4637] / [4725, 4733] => 14.2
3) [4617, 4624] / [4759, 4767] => 13.5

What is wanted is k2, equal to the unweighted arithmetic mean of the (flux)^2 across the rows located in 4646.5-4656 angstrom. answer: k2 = 50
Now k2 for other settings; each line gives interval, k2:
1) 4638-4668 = 51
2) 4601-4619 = 52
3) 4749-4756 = 45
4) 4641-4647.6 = 54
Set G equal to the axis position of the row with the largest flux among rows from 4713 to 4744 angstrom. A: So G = 4719.30 angstrom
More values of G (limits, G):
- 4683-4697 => 4687.89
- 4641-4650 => 4642.77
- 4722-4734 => 4724.73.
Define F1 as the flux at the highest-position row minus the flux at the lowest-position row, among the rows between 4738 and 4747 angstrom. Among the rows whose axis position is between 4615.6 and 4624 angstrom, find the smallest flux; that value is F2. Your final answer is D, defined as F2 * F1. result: 0.6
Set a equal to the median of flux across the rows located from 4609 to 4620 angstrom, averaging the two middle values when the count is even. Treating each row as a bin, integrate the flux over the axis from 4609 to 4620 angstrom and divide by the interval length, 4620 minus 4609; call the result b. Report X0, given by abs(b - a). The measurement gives 0.012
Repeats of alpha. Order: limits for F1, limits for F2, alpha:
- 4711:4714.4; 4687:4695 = 0.04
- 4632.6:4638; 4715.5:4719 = 0.16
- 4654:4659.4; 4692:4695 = 0.07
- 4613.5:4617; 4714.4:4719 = 0.11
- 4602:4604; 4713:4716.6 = -0.12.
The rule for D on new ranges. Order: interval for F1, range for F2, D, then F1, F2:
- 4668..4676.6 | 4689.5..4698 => 8.7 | 1.3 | 6.711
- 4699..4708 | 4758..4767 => 2.7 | 0.5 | 5.799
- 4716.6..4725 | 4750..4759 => -1.8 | -0.3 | 5.596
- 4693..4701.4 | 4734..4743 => -3.4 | -0.5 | 6.851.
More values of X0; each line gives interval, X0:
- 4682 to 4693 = 0.126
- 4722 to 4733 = 0.045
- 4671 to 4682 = 0.039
